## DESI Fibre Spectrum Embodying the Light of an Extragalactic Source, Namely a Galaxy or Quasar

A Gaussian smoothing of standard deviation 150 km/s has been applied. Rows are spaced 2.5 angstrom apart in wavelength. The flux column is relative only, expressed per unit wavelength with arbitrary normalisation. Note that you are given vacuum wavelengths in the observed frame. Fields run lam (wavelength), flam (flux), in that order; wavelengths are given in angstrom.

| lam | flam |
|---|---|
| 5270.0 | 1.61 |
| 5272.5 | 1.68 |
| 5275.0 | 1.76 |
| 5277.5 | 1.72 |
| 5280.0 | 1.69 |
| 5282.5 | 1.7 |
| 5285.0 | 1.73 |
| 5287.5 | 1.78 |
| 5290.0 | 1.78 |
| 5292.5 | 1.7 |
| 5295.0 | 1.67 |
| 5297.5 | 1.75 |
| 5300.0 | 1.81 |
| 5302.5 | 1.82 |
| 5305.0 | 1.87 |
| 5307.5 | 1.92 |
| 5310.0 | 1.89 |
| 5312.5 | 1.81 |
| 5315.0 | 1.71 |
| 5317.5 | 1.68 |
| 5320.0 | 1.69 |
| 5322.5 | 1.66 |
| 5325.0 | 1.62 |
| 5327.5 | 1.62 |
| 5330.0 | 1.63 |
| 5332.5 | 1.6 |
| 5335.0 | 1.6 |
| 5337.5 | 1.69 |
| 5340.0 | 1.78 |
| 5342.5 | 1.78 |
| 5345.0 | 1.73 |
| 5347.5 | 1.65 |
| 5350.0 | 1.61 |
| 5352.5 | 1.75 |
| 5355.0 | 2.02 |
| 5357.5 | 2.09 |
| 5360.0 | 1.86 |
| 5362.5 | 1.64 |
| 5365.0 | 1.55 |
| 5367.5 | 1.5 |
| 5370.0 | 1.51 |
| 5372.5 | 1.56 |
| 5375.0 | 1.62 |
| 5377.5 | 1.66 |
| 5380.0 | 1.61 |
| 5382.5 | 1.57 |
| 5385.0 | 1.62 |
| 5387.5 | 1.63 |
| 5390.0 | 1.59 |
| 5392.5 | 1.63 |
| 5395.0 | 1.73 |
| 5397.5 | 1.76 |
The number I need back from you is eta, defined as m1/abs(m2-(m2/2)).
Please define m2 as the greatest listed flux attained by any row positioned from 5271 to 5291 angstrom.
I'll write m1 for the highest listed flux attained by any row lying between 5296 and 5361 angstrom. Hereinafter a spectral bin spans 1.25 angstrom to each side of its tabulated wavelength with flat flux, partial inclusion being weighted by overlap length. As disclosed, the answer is 2.35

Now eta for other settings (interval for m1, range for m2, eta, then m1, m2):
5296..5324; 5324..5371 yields 1.84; 1.92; 2.09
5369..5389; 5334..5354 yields 1.87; 1.66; 1.78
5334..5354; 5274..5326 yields 1.85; 1.78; 1.92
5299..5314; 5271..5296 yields 2.16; 1.92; 1.78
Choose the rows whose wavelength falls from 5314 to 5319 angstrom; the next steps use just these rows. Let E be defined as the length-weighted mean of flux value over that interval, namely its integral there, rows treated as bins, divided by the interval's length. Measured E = 1.69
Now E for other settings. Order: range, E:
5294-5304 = 1.77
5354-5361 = 1.99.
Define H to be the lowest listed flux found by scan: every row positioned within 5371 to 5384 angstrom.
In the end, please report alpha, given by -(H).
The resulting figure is -1.56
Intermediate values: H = 1.56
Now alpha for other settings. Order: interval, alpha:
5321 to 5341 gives -1.60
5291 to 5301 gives -1.67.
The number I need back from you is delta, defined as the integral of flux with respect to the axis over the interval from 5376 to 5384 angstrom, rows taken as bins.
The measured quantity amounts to 12.9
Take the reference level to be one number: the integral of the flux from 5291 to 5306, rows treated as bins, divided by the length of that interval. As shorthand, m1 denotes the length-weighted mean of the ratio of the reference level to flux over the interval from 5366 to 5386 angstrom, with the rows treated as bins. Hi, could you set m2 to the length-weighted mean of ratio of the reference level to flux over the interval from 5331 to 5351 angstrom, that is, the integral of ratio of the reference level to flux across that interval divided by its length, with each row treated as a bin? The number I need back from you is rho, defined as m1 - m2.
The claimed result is 0.07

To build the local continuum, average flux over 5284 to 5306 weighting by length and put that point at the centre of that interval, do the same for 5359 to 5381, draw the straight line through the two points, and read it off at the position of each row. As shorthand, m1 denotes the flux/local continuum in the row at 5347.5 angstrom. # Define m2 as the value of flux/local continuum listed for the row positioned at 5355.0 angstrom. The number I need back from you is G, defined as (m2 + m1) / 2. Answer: 1.11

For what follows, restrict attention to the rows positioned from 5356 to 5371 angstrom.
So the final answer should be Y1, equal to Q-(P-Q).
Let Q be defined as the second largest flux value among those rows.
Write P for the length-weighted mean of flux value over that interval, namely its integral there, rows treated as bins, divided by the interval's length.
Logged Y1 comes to 2.02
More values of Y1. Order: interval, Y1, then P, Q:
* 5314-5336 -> 1.73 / 1.65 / 1.69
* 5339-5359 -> 2.24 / 1.80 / 2.02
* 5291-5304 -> 1.87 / 1.75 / 1.81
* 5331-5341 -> 1.72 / 1.66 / 1.69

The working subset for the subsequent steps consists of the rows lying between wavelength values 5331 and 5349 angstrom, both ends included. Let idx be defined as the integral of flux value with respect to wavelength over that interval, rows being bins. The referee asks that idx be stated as 30.4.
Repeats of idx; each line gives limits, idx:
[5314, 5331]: 28.2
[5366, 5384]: 28.4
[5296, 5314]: 33.0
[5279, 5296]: 29.3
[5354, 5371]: 29.5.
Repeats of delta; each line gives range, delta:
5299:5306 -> 12.8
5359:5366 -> 11.8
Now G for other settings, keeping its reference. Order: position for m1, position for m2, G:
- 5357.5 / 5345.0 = 1.16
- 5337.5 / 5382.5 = 1.00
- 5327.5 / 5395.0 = 1.03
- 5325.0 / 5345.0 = 1.00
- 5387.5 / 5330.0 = 1.00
